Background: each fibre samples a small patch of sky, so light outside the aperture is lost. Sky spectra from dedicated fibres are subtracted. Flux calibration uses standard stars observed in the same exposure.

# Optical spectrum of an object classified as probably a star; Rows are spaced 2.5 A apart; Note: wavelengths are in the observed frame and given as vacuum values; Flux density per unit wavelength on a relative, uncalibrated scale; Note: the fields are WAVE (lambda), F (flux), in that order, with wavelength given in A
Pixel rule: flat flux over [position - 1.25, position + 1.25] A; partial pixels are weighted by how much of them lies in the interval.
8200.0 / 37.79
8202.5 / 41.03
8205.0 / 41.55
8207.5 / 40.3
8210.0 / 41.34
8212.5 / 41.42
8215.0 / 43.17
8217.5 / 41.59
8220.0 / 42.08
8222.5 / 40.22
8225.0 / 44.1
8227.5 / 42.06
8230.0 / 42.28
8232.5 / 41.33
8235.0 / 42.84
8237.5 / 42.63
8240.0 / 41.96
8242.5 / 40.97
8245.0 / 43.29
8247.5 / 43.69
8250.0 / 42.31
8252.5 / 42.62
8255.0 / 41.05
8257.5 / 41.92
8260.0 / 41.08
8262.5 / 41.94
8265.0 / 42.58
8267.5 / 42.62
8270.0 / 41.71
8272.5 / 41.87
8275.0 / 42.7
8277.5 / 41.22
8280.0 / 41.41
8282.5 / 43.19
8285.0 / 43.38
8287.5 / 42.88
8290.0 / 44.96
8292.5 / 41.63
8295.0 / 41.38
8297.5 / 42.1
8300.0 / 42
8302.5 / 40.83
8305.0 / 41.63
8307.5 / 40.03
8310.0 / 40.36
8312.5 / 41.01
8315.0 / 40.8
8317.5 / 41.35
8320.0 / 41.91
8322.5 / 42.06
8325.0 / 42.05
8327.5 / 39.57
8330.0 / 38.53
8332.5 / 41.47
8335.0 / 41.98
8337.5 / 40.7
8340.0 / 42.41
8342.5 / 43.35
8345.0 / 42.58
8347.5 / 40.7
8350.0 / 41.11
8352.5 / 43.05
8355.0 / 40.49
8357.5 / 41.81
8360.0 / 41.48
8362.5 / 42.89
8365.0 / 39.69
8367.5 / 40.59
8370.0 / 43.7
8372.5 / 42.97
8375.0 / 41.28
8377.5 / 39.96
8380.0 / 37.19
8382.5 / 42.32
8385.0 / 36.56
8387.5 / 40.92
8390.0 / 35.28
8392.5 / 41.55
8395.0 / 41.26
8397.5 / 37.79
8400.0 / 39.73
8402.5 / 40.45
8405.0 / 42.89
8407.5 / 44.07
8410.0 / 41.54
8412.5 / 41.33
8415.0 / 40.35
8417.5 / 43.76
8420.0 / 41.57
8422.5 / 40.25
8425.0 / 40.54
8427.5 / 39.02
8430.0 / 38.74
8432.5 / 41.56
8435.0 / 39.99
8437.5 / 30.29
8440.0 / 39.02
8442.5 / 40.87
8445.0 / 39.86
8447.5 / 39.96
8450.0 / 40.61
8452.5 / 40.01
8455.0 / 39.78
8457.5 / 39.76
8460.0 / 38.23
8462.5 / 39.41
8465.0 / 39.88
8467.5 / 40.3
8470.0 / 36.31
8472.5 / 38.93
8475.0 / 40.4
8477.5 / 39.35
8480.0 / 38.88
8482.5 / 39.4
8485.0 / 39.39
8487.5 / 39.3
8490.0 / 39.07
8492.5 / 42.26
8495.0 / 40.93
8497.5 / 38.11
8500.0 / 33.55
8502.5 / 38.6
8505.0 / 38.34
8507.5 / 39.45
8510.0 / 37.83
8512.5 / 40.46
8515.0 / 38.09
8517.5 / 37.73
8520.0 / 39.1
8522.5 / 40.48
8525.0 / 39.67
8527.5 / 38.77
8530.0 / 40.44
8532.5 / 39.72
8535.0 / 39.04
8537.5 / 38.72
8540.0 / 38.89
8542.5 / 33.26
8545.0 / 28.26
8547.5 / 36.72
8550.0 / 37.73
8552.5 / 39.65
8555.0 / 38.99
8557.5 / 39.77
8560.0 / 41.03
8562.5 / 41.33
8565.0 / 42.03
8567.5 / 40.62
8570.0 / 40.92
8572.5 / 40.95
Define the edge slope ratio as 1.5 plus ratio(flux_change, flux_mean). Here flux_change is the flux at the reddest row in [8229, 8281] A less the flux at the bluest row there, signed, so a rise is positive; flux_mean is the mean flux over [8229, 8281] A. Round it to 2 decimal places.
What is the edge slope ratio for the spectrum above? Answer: 1.48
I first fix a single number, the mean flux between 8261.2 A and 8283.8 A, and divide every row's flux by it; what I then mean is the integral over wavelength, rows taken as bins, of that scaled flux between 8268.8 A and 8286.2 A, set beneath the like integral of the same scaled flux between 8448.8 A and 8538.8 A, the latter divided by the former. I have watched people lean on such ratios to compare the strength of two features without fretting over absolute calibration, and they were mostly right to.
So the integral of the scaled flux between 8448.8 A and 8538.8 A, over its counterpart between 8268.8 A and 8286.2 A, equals 4.8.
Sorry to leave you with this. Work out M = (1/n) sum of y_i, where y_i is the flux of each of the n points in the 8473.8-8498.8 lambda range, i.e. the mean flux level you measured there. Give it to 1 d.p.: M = 39.7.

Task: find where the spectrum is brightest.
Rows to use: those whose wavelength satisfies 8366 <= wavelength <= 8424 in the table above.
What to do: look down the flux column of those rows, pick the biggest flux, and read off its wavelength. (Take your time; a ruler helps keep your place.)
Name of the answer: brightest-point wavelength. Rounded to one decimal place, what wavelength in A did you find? 8407.5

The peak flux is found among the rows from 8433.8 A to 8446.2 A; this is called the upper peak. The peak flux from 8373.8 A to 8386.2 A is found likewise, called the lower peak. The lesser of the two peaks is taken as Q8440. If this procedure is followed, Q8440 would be 40.9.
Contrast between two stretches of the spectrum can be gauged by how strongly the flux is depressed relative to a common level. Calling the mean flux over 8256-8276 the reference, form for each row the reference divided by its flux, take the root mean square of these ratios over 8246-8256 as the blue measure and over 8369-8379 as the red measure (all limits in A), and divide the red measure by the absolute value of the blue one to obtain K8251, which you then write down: 1.01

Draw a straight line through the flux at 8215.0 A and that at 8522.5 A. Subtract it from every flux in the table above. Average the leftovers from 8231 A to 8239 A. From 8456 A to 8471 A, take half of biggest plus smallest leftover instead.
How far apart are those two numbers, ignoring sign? 1.9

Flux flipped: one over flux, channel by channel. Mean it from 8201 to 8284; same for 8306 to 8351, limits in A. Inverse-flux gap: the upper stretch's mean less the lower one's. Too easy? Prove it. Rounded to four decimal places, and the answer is 0.0005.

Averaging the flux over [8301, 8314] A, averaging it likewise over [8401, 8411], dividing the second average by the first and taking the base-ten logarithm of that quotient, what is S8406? 0.015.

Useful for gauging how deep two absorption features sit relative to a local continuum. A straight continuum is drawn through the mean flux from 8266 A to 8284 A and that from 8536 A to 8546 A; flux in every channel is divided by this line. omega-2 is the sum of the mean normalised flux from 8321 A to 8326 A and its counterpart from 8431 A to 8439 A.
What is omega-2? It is 2.02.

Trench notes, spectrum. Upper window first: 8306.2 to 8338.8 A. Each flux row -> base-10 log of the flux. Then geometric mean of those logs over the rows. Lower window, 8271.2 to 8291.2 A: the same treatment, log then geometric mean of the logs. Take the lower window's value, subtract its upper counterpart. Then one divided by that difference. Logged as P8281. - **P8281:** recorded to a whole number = 54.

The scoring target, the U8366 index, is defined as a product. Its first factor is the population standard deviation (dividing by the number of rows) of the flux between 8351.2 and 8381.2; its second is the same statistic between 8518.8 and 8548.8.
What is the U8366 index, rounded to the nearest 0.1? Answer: 6.0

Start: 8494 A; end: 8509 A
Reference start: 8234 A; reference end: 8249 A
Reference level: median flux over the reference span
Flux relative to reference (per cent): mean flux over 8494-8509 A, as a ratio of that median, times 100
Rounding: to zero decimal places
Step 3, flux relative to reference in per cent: 89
